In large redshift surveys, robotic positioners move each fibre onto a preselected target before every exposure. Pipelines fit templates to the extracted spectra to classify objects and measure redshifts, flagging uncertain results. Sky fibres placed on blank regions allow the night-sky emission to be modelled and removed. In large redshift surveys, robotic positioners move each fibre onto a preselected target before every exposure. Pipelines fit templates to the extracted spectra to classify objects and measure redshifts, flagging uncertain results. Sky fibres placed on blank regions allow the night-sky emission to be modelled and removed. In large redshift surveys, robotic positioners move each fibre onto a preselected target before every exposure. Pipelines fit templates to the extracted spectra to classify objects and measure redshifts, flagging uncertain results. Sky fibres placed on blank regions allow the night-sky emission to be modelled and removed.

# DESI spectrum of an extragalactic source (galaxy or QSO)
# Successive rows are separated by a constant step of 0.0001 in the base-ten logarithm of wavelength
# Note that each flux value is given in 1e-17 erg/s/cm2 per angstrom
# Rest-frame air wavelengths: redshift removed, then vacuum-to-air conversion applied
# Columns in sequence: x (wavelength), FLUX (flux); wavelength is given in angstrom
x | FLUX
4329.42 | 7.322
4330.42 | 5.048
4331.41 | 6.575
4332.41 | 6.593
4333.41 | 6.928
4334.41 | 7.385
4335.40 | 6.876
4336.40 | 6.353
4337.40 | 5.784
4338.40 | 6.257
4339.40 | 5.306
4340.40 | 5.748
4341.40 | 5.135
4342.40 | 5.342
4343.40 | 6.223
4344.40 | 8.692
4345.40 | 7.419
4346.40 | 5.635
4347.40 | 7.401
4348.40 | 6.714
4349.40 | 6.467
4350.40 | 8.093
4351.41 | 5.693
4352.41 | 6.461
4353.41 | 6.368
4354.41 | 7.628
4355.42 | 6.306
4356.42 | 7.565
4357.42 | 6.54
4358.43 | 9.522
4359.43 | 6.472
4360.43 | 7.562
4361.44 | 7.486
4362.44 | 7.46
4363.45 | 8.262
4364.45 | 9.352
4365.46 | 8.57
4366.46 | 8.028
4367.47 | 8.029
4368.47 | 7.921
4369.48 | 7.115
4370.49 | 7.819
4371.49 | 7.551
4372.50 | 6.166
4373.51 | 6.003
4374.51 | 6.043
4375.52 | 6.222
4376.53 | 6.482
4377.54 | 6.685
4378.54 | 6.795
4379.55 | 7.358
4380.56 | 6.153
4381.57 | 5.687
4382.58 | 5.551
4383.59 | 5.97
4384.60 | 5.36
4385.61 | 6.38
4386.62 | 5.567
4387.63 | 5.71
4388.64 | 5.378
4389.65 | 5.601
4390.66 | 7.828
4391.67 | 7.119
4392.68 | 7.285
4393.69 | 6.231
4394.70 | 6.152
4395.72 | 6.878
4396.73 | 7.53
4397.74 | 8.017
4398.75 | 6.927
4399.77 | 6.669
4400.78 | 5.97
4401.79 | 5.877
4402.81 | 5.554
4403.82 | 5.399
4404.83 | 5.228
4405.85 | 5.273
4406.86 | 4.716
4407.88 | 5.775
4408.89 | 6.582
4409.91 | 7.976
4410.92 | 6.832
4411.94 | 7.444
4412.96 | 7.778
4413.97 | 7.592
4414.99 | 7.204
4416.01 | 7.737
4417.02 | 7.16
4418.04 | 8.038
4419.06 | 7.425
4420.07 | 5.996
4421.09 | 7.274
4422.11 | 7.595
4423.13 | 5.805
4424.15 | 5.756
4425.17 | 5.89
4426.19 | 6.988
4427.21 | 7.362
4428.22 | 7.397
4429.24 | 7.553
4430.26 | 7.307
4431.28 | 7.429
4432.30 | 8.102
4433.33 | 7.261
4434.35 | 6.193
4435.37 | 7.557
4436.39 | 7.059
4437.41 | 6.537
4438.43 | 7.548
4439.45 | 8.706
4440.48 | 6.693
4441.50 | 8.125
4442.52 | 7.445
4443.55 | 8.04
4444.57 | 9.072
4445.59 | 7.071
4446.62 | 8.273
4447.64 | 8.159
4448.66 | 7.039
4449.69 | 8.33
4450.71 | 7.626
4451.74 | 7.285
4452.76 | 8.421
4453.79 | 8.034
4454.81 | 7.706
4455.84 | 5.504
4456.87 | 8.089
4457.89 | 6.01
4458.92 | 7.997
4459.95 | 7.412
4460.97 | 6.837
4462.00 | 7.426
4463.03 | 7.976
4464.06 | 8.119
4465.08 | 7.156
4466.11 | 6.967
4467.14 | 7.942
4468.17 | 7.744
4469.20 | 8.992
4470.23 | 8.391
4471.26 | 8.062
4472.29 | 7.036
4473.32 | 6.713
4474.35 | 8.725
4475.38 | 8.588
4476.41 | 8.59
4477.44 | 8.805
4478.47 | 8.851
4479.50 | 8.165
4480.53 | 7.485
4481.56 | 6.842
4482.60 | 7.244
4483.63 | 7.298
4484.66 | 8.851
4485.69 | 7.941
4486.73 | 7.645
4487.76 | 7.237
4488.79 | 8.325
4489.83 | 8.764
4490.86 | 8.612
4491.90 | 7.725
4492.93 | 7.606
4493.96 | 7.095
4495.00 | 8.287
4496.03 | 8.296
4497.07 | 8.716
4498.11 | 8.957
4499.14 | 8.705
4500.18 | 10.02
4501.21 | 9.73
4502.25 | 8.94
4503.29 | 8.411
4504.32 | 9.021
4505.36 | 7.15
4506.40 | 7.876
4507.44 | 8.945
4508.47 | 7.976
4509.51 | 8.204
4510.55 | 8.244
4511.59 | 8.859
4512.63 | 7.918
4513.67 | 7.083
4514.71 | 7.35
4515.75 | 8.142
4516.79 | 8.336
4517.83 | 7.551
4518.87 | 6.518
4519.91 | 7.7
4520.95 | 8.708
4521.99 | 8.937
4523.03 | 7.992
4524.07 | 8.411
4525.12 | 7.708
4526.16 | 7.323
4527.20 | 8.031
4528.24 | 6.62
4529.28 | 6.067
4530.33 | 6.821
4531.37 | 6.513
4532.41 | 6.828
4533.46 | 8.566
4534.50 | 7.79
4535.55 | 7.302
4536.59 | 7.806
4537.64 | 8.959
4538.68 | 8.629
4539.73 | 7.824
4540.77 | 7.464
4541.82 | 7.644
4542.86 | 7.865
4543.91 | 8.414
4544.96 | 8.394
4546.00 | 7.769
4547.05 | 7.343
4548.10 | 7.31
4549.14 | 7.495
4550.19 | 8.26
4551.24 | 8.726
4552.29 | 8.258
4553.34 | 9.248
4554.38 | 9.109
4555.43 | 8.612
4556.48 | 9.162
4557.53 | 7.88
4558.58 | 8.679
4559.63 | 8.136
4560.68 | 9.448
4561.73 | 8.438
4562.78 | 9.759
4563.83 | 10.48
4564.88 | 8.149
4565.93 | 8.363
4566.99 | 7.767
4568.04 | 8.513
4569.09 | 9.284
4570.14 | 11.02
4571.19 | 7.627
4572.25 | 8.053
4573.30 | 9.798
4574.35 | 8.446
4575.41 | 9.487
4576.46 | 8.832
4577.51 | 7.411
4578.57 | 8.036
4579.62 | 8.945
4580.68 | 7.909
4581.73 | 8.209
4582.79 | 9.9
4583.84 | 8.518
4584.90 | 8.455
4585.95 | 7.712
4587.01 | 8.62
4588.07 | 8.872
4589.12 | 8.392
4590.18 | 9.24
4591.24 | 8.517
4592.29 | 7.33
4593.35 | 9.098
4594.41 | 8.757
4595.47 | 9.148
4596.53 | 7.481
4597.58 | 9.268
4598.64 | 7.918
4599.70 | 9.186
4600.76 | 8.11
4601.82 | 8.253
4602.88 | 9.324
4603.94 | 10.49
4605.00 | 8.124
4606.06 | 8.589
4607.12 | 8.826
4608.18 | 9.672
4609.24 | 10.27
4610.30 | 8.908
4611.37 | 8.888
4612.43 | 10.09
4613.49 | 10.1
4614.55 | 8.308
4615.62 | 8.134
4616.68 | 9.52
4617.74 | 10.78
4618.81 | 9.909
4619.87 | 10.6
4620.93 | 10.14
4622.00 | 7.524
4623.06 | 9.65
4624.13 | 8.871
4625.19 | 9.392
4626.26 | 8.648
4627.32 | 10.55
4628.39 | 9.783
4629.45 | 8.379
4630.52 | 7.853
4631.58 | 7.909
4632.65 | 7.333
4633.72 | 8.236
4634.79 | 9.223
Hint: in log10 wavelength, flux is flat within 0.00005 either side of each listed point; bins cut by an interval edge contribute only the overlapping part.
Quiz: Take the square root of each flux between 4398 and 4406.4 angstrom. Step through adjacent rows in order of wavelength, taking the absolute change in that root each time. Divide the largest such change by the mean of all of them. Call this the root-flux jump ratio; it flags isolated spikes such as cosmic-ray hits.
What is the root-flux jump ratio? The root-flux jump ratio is 2.74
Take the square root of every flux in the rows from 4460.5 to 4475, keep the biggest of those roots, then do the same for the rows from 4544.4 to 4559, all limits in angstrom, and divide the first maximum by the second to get 0.99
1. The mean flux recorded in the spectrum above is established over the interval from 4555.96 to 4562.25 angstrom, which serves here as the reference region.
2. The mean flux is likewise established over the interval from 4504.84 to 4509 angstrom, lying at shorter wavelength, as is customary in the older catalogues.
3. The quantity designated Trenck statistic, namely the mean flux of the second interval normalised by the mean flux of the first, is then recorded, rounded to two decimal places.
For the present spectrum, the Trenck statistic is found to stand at 0.93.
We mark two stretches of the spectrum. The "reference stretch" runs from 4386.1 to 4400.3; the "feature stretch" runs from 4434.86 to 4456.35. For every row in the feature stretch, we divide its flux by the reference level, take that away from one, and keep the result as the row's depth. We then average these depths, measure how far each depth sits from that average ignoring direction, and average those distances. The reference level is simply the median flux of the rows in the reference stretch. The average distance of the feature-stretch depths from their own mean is 0.092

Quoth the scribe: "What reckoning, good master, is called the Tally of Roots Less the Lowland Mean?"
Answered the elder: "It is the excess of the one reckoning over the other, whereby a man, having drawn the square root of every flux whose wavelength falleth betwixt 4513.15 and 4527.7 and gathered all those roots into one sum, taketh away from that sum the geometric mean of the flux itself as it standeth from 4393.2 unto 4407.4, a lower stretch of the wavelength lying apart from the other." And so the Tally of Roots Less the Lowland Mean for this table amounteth 33.06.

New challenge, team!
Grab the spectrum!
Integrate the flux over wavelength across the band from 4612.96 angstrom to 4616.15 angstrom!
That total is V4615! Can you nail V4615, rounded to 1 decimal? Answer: 28.2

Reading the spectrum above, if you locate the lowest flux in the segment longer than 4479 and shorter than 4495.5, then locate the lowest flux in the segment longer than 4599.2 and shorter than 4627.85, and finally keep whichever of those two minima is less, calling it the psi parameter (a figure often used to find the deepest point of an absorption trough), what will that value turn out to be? 6.8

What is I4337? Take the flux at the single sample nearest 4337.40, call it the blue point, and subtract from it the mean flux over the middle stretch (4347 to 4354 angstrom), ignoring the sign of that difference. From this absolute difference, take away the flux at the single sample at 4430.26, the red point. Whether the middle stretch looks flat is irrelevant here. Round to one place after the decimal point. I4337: -6.3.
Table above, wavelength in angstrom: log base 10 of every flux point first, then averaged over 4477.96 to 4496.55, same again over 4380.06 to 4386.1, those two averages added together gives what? 1.66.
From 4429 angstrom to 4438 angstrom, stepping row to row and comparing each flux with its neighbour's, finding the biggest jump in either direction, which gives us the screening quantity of 1.4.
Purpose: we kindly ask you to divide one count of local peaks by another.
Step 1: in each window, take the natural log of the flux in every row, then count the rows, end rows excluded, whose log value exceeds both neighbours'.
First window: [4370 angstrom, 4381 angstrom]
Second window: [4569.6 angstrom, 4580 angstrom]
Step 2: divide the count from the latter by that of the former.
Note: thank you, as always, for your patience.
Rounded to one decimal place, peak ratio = 2.0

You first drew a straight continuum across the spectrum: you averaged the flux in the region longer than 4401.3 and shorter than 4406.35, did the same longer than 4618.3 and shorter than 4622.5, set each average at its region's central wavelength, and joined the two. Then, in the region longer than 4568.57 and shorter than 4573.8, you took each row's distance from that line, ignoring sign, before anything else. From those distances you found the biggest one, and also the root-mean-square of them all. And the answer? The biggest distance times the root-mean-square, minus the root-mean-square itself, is 1.9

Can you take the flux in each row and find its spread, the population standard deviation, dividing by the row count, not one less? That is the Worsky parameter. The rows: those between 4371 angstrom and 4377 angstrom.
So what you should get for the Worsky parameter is 0.53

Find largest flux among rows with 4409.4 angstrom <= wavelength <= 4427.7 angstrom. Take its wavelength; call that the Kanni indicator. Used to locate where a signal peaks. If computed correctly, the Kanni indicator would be 4418.04 angstrom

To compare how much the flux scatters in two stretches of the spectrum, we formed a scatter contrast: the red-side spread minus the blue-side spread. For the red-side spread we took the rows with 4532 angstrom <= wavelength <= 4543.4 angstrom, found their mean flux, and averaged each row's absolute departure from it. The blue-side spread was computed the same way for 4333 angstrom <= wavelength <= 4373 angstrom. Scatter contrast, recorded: -0.44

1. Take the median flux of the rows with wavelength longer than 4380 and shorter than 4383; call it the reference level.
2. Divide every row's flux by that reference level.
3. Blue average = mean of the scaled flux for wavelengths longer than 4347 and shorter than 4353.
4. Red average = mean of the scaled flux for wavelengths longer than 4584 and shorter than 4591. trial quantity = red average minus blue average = 0.31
